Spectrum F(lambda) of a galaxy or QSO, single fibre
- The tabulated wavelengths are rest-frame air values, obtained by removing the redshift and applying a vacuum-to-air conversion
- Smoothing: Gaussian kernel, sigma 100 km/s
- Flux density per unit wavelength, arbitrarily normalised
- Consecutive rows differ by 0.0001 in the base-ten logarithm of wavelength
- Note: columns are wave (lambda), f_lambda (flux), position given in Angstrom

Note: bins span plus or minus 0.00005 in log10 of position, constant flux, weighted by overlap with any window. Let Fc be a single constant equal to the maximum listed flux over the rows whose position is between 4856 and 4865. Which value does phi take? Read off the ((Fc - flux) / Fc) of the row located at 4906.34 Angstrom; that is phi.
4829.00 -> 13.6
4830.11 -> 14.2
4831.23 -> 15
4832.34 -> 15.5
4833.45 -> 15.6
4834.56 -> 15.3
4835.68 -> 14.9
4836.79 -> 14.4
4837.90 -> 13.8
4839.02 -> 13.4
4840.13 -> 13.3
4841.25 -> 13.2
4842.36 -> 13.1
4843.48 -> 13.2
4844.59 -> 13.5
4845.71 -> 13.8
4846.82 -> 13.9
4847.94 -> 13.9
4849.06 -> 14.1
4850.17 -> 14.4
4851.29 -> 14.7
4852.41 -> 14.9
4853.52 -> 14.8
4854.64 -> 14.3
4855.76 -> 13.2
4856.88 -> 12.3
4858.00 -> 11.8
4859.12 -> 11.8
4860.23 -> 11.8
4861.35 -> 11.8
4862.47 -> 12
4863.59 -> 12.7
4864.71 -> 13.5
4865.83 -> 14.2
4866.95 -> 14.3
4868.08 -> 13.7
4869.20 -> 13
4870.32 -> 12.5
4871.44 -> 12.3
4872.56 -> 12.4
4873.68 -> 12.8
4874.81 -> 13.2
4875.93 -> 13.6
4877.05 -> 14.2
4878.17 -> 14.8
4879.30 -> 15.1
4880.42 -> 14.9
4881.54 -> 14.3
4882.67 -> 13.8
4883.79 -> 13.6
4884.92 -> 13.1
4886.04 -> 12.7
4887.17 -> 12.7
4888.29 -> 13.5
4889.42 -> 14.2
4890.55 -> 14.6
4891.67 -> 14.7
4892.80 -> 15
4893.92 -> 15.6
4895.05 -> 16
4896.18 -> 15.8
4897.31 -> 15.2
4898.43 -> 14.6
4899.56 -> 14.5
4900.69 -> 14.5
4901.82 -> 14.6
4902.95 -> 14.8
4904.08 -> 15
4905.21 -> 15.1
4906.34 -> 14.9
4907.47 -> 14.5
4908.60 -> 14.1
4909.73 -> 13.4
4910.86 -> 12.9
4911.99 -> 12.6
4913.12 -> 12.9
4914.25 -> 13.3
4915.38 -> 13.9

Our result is -0.104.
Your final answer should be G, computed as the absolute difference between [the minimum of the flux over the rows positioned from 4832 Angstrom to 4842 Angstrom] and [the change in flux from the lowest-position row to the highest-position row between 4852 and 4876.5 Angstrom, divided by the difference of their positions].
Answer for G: 13.3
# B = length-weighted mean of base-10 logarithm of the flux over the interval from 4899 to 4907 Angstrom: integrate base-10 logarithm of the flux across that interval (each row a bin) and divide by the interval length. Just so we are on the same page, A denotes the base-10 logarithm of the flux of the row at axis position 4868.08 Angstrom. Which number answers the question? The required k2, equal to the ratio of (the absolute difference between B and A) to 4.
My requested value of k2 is 0.008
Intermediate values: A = 1.14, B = 1.17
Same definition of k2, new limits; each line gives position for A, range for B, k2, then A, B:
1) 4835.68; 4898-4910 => 0.003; 1.17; 1.16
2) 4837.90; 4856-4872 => 0.009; 1.14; 1.10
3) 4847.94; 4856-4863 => 0.016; 1.14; 1.08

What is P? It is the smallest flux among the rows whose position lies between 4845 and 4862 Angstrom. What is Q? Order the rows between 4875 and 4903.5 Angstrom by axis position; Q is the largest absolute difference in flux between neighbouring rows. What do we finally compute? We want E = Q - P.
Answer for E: -11.0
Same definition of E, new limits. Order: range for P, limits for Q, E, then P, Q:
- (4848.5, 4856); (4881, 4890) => -12.4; 13.2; 0.80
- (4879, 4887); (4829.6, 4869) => -11.6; 12.7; 1.10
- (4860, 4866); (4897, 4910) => -11.1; 11.8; 0.70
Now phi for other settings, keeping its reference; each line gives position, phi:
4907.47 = -0.074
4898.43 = -0.081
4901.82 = -0.081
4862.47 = 0.111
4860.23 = 0.126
